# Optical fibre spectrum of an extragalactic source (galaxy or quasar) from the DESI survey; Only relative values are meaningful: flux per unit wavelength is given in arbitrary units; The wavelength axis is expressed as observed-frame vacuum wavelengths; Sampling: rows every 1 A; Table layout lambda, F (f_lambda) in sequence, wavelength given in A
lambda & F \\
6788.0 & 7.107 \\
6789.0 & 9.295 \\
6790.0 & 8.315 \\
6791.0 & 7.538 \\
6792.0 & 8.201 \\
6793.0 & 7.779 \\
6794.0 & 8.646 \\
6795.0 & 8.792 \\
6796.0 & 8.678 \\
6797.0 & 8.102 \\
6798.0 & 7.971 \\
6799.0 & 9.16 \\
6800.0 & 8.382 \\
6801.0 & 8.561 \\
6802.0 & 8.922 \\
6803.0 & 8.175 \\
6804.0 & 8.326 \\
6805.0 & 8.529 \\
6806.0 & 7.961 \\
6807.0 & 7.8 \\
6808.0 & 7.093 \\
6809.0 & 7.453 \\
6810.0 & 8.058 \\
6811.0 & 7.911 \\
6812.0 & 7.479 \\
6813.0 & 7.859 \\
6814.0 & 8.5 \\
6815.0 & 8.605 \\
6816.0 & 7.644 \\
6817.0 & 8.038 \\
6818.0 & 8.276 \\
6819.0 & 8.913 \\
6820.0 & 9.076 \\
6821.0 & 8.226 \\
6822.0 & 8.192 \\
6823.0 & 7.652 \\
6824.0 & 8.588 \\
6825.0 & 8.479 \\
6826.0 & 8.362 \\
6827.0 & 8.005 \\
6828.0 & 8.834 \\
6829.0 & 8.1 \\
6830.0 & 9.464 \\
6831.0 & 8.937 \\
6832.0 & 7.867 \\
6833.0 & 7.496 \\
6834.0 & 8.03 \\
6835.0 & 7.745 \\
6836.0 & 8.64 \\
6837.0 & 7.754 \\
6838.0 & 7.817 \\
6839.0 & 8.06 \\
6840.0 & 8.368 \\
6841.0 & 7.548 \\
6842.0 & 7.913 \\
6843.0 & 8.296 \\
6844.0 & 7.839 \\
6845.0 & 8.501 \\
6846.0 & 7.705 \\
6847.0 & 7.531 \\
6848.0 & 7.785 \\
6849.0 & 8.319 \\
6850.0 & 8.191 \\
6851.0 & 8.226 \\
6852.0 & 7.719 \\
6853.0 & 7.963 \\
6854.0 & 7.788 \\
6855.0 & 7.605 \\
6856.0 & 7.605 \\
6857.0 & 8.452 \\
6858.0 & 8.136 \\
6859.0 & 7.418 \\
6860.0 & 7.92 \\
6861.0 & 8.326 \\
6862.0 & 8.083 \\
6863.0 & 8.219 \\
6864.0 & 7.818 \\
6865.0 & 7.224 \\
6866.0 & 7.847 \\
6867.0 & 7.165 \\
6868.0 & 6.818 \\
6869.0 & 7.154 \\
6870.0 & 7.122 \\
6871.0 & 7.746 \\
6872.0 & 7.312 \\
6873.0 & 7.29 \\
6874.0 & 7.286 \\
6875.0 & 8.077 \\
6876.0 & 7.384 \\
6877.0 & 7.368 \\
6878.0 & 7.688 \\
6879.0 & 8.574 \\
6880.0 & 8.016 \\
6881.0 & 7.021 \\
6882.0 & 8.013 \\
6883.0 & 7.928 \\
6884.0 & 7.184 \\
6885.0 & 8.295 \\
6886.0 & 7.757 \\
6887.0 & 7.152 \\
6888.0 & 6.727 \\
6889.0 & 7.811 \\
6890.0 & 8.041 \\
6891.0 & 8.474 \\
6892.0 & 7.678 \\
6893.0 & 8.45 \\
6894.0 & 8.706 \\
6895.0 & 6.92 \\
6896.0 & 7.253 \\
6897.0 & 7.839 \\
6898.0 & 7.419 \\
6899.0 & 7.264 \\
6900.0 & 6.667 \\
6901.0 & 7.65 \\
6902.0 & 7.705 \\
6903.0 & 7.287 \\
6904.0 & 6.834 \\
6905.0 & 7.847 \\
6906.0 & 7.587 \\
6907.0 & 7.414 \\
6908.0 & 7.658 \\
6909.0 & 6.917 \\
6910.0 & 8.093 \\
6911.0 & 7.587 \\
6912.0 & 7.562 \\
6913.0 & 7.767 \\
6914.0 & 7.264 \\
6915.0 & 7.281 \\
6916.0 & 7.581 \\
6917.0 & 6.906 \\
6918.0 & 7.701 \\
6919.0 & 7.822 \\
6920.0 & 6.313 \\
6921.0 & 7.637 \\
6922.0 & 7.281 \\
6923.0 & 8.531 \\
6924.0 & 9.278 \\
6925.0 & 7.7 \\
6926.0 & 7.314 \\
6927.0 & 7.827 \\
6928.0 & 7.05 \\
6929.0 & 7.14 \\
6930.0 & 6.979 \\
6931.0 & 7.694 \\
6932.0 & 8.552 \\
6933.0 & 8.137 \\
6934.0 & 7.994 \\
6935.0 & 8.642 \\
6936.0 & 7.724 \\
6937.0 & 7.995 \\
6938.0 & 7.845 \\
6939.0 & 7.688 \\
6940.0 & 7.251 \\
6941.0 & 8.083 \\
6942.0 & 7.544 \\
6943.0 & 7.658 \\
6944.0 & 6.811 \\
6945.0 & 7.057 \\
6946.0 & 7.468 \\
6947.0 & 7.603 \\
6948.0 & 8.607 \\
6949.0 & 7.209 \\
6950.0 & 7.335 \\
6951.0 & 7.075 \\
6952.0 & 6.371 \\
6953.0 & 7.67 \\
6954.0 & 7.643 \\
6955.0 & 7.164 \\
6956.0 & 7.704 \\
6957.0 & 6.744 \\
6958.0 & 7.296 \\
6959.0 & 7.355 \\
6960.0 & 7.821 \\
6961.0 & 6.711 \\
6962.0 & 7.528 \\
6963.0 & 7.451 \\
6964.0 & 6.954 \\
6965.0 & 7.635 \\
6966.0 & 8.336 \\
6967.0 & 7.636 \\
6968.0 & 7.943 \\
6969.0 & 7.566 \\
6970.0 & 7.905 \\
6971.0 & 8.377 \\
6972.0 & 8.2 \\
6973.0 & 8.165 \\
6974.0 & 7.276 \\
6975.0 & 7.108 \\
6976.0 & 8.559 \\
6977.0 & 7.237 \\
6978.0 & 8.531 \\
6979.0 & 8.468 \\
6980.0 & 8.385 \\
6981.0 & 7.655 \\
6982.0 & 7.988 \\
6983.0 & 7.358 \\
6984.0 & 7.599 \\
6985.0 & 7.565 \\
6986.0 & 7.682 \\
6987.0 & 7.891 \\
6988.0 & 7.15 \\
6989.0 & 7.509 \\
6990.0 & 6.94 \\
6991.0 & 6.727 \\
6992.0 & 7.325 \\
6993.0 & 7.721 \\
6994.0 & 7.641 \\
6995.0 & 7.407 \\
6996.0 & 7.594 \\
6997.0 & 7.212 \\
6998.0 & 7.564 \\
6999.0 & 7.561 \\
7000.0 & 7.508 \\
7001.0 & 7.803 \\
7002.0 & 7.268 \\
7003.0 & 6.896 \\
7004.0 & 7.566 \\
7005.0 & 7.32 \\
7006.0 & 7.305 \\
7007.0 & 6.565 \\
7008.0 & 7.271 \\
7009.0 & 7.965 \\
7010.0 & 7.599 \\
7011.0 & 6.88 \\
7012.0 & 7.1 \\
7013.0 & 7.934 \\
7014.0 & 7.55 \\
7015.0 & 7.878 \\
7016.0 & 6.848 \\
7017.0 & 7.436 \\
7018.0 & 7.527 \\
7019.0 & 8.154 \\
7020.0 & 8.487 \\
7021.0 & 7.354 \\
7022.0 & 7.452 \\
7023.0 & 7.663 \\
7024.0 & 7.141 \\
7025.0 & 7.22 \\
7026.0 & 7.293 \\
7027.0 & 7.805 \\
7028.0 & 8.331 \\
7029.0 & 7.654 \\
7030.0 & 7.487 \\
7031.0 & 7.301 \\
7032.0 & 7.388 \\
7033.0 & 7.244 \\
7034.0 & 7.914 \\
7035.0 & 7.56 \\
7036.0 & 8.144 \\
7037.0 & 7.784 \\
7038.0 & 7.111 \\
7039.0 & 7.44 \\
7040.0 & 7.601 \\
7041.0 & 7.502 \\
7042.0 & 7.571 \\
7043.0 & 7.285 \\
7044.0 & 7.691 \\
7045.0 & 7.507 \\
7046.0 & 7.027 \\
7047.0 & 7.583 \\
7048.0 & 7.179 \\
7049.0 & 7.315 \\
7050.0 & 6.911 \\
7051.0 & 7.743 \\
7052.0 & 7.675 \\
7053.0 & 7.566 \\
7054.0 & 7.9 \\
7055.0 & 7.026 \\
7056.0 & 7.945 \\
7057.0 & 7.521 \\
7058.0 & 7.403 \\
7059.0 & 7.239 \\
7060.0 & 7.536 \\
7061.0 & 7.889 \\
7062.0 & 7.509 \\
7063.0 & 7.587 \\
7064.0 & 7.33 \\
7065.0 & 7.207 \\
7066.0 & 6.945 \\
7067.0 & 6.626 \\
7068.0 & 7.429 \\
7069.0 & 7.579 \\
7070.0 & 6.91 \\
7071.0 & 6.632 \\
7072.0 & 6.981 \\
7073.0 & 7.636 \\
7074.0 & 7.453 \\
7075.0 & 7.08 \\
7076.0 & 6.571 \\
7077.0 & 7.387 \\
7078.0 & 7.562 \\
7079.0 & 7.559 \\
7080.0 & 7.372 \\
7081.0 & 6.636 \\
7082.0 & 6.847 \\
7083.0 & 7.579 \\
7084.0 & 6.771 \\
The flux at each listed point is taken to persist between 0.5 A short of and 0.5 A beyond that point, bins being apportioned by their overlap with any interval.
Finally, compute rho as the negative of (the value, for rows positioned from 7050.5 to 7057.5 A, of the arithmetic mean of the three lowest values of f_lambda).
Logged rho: -7.4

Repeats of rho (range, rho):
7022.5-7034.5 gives -7.2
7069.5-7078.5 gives -6.7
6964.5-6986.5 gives -7.2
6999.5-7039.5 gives -6.8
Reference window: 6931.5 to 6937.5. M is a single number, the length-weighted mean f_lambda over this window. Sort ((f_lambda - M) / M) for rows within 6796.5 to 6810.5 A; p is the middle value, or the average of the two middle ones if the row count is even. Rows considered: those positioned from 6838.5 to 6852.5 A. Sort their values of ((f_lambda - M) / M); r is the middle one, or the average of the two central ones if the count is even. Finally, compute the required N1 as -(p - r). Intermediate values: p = -0.004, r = -0.02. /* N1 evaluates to -0.02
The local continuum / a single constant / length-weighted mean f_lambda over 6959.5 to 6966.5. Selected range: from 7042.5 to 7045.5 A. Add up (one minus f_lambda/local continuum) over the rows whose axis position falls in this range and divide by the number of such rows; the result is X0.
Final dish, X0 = 0.00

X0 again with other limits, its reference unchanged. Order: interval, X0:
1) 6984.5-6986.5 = -0.02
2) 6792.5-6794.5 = -0.10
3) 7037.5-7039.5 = 0.03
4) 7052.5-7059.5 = 0.00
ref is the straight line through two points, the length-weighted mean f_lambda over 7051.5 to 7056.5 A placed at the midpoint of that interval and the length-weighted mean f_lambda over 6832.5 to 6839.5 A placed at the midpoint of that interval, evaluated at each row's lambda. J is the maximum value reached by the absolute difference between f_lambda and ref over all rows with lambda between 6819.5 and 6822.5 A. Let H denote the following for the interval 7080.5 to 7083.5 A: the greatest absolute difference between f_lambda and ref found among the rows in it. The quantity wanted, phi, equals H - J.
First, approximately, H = 0.95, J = 1.1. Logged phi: -0.2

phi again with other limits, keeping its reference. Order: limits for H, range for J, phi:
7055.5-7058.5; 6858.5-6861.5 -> -0.2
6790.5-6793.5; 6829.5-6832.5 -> -1.1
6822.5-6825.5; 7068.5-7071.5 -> -0.3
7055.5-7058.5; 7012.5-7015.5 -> 0.1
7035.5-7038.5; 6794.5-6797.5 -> -0.3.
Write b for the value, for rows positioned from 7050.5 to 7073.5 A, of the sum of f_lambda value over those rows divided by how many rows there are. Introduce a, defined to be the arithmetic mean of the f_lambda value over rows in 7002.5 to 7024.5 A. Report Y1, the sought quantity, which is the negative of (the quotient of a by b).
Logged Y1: -1.01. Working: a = 7.45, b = 7.38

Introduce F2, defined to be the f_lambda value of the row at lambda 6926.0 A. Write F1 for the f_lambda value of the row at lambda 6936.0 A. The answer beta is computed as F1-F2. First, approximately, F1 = 7.724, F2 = 7.314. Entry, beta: 0.4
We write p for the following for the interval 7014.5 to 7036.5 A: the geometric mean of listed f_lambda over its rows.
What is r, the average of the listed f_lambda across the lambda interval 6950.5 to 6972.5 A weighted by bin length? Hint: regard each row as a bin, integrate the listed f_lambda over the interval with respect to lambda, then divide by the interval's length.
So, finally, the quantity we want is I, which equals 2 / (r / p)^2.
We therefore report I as 2.05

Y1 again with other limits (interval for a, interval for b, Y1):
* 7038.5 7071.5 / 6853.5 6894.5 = -0.96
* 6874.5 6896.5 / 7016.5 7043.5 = -1.02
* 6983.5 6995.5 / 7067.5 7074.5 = -1.03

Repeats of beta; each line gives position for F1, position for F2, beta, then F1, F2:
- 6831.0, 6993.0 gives 1.2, 8.937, 7.721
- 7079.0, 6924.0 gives -1.7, 7.559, 9.278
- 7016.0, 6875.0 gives -1.2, 6.848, 8.077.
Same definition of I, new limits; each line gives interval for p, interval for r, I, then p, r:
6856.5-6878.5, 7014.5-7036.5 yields 2.01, 7.62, 7.60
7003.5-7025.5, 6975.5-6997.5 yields 1.90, 7.45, 7.64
